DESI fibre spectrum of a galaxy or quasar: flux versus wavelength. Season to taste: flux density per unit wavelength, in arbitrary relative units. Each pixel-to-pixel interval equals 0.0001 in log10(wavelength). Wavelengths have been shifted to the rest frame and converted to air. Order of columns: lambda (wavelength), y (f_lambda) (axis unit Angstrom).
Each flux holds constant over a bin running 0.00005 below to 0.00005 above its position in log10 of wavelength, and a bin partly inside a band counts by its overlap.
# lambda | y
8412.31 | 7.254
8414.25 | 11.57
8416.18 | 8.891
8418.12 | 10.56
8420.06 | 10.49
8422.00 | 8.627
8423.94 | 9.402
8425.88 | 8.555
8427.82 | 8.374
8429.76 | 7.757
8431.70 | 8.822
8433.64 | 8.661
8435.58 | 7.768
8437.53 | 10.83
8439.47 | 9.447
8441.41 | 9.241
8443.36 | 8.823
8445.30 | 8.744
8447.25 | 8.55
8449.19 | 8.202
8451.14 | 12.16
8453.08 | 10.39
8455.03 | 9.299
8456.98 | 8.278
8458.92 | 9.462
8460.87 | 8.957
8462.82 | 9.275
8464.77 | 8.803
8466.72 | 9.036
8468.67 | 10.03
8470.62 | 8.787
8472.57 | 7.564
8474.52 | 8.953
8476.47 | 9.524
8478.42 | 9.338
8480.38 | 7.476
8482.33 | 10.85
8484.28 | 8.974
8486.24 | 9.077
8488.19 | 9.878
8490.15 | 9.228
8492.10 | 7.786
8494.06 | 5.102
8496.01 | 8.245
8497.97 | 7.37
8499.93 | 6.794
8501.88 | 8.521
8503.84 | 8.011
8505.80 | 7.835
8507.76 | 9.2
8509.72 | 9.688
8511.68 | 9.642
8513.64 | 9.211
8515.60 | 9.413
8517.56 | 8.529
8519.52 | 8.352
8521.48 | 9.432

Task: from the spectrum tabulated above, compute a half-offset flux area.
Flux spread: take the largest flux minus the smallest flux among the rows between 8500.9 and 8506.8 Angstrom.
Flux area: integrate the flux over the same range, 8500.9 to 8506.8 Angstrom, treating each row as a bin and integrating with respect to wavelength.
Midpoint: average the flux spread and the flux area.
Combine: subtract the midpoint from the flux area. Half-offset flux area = 24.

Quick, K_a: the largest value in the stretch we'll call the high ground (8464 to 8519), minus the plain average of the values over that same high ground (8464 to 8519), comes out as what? 2.18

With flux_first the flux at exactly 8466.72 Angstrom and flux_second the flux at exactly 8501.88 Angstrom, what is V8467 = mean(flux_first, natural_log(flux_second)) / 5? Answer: 1.12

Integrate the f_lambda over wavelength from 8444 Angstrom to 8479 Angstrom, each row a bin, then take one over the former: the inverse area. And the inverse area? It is 0.0031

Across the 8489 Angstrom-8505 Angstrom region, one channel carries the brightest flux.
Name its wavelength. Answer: 8490.15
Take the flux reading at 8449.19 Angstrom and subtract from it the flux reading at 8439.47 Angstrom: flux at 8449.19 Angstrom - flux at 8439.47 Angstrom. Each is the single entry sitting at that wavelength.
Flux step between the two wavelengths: -1.2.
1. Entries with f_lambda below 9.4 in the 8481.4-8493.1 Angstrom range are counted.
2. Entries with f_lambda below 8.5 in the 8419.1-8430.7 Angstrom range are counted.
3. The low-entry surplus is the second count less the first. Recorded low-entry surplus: -2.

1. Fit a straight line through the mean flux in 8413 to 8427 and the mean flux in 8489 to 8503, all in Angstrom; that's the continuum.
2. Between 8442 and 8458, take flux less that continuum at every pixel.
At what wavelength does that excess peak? 8451.14 Angstrom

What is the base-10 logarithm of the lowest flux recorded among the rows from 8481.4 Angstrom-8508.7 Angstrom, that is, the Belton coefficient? 0.71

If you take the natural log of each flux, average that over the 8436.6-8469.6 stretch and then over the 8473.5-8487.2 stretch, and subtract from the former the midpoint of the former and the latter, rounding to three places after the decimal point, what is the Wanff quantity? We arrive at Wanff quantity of 0.012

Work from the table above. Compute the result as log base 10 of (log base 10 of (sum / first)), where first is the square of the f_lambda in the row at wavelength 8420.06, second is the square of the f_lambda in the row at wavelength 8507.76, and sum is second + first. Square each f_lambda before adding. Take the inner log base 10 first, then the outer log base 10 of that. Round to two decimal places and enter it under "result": -0.61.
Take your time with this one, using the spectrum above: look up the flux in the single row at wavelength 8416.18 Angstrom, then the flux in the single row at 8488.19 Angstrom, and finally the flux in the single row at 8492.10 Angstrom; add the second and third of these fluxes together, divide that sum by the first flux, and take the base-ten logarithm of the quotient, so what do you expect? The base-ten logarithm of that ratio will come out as 0.30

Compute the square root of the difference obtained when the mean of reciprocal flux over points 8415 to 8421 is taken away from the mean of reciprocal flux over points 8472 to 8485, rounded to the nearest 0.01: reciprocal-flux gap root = 0.11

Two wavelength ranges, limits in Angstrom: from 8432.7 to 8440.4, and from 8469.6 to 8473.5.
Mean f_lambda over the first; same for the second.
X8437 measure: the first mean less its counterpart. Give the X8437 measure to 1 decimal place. 1.0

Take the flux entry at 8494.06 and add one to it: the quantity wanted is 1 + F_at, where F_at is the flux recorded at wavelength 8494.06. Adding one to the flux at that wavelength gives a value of 6.1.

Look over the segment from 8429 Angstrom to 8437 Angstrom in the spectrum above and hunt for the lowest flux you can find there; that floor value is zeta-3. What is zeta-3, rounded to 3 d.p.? 7.757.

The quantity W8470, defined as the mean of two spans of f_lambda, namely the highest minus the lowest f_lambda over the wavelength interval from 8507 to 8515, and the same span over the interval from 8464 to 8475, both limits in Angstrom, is 1.5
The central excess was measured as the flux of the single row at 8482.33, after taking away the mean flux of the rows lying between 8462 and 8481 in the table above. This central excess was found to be 2.0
